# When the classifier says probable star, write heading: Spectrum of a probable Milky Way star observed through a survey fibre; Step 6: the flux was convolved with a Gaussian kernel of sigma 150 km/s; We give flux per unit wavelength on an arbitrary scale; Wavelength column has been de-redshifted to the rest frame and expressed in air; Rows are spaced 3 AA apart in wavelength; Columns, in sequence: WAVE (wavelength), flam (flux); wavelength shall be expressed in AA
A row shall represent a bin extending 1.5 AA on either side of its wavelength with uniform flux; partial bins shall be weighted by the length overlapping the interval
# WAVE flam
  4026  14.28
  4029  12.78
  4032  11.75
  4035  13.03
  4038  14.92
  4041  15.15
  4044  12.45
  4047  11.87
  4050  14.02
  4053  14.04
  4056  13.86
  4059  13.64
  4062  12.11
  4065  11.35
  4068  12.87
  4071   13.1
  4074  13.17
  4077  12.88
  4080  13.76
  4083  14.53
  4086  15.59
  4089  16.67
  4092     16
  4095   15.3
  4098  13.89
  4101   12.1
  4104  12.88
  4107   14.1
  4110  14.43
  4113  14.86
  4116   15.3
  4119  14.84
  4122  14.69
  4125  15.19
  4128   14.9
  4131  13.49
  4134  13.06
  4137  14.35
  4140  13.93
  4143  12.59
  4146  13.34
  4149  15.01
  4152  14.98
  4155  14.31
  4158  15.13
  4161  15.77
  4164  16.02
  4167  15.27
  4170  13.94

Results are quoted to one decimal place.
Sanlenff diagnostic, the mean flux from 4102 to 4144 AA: 14.2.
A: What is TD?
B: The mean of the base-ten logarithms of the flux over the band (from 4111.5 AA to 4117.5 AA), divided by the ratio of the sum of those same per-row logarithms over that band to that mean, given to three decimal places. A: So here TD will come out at 0.589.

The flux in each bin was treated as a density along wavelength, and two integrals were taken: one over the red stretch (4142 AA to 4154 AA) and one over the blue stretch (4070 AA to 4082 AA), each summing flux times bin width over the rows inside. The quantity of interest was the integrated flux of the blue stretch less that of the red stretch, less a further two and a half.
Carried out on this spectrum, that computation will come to -12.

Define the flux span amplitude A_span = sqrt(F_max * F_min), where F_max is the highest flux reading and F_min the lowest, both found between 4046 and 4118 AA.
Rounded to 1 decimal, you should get 13.8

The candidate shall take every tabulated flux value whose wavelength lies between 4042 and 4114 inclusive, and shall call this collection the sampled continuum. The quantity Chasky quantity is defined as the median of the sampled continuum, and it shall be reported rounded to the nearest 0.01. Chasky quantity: 13.81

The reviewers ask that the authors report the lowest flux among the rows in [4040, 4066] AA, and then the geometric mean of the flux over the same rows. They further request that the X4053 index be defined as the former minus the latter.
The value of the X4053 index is -1.8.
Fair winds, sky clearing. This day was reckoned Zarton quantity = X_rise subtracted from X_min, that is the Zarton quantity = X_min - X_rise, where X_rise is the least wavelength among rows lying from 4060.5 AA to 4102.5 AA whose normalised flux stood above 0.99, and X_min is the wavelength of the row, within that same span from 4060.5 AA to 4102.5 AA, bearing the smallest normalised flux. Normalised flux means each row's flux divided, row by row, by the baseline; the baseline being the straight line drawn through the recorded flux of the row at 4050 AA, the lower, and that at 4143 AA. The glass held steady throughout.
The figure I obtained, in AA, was -15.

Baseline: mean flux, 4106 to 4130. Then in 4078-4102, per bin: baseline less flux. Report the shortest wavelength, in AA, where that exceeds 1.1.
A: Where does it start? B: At 4101 AA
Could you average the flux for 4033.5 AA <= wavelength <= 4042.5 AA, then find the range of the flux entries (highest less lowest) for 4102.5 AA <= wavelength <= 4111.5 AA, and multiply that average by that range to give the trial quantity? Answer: 22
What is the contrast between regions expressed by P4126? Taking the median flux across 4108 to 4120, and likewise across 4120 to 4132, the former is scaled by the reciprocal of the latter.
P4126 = 1.00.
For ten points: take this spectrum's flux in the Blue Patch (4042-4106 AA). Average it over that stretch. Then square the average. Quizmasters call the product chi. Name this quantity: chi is 186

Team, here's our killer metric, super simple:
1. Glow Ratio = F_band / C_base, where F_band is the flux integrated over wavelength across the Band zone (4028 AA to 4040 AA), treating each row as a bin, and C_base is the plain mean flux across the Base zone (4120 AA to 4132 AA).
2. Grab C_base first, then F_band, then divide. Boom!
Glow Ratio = 10.8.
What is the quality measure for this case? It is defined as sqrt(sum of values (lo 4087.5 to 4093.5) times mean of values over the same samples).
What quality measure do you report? 23.1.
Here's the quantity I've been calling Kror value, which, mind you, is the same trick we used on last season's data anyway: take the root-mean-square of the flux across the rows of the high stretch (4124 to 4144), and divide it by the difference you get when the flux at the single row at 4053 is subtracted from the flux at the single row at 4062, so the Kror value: -7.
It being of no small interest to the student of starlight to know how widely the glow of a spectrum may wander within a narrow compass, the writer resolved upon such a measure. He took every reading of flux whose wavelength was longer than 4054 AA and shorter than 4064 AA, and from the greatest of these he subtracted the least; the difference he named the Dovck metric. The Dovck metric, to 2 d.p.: 1.75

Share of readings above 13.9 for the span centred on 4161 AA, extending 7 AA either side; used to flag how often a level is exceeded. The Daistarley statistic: 1.0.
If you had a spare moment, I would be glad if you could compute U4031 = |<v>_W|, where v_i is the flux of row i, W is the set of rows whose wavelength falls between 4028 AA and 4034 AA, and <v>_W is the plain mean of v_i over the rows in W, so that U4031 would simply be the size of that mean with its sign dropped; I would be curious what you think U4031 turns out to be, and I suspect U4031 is 12.3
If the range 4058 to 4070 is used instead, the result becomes 12.5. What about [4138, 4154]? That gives 14.0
